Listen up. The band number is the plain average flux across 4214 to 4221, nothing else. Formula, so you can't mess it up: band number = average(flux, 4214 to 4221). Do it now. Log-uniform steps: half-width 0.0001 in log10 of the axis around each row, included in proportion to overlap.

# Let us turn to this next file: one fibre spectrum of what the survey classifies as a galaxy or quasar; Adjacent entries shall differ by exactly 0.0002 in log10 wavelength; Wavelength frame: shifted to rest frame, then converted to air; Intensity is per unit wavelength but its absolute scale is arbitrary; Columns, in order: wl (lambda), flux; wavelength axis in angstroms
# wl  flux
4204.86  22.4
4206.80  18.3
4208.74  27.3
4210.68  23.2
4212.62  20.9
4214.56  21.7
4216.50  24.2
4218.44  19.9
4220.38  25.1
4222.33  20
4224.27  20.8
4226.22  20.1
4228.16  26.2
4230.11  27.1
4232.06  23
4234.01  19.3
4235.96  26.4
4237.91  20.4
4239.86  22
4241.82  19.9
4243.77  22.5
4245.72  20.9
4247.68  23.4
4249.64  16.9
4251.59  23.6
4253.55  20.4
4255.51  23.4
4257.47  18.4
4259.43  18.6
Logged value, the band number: 22.7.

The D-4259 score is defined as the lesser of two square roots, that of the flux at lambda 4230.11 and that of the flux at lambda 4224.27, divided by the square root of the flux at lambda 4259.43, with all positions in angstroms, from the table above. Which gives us 1.06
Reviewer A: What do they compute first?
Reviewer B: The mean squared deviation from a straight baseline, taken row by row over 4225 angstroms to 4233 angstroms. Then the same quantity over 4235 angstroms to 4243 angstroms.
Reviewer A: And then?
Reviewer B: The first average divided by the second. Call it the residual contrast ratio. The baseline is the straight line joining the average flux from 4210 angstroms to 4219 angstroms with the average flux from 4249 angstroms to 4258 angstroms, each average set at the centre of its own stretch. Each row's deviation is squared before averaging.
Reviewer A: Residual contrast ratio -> 2.0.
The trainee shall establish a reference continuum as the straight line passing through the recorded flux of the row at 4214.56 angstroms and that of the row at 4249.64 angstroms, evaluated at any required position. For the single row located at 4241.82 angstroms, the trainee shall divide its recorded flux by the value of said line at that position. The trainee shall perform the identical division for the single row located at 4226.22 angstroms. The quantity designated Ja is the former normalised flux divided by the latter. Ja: 1.11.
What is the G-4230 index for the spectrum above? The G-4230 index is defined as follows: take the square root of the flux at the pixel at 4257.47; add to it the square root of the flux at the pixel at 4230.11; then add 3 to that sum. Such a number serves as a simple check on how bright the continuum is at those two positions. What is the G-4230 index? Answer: 12.5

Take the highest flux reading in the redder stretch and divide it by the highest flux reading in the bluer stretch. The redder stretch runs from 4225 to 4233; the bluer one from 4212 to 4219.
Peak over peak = 1.12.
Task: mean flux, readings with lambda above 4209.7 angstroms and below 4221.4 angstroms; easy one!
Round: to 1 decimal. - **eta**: 22.5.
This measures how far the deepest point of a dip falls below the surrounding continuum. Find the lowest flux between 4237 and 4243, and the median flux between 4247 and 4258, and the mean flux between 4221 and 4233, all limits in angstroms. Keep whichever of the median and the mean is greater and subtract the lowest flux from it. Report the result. 3.0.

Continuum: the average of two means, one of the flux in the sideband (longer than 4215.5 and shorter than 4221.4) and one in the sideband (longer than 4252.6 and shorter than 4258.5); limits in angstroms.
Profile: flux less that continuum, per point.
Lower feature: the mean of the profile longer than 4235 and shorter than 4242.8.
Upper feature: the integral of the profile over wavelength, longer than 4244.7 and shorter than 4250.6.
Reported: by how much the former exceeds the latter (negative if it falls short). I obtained 9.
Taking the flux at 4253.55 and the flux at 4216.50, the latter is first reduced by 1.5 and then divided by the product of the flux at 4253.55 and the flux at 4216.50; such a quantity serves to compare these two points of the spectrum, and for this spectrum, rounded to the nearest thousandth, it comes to 0.046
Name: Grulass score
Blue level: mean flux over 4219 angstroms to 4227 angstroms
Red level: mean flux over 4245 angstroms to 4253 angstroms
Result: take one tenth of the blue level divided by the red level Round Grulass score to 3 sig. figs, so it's 0.101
